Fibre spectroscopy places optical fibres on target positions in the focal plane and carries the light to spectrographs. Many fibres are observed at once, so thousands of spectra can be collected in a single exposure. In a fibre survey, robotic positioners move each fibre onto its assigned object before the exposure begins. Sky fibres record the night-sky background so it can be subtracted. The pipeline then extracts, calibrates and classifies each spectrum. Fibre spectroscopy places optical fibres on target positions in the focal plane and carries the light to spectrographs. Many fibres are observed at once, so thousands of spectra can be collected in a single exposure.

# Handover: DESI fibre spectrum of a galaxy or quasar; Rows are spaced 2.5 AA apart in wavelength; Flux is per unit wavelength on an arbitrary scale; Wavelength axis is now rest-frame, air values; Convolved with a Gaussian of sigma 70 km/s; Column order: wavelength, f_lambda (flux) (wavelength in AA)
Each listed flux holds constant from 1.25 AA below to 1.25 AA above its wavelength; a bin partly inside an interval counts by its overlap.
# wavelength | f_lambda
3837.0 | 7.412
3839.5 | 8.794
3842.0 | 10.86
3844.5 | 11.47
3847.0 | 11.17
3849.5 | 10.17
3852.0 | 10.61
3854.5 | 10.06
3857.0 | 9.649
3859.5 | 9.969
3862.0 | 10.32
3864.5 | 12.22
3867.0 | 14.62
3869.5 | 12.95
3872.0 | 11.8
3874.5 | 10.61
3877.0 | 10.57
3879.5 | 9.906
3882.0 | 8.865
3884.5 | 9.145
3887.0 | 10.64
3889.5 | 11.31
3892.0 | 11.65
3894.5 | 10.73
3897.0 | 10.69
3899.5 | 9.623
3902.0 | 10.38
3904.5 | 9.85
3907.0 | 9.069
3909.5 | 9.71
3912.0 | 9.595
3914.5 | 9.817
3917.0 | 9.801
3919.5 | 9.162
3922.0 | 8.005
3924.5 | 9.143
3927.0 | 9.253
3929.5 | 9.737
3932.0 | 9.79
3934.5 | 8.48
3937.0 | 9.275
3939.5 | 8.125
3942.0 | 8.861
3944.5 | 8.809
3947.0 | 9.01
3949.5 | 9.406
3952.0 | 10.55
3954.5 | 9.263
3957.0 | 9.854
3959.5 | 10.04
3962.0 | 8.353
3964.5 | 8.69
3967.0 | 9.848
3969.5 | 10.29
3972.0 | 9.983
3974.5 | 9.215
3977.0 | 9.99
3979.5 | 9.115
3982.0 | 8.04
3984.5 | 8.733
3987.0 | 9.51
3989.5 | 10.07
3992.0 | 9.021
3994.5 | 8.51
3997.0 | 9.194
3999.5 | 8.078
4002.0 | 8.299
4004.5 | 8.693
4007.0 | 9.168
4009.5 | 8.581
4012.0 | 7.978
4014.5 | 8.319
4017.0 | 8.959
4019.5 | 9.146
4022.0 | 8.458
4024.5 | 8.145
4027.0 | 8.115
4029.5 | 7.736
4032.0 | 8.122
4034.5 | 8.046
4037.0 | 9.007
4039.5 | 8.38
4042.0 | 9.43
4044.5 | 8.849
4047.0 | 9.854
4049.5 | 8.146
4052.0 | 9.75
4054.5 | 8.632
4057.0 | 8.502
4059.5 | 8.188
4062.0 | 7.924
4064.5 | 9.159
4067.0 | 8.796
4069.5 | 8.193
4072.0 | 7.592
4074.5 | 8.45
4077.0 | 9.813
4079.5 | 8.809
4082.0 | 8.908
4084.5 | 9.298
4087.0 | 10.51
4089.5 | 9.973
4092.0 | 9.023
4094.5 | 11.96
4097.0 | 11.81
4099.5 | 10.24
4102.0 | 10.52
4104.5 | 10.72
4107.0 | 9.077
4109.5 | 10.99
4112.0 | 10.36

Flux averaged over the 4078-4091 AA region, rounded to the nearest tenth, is 9.5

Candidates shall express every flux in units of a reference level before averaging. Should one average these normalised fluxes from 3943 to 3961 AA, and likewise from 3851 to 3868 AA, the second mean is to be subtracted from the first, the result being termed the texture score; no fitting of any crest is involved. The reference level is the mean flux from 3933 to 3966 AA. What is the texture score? -0.16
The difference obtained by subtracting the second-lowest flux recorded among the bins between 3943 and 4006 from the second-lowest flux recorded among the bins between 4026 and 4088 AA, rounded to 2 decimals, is -0.34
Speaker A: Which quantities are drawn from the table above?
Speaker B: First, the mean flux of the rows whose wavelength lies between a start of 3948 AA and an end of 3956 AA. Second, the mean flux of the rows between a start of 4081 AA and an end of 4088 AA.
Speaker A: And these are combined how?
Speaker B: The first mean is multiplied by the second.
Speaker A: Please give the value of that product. 93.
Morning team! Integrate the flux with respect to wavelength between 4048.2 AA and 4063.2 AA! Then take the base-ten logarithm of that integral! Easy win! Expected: 2.107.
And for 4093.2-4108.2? 2.206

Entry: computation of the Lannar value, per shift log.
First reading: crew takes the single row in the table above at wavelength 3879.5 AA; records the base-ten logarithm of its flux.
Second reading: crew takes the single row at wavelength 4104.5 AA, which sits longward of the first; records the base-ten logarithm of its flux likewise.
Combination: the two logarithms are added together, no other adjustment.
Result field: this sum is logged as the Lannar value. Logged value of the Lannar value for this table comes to 2.03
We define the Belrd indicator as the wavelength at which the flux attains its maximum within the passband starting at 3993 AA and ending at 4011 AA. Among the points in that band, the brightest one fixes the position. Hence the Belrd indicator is 3997.0 AA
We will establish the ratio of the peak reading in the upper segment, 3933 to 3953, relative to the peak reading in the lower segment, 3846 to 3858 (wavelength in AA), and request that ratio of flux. 0.94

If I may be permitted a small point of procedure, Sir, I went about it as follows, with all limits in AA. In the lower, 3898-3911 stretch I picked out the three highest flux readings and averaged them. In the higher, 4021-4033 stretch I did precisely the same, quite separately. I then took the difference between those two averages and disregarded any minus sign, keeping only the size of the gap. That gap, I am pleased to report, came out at 1.7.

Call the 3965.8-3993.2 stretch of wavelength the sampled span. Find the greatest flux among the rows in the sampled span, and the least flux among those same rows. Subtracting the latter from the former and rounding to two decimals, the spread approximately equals 2.25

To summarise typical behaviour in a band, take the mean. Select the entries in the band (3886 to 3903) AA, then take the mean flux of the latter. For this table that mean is 10.7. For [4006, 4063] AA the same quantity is 8.6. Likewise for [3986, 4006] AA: 8.9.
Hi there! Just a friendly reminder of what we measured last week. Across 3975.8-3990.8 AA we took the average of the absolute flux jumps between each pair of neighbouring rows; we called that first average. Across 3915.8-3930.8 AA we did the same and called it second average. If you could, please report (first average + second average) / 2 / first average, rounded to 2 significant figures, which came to 0.94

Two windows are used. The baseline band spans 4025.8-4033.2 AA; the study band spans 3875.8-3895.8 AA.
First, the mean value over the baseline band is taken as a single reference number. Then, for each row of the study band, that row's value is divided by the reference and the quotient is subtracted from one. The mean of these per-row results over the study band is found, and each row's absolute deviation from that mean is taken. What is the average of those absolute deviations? 0.10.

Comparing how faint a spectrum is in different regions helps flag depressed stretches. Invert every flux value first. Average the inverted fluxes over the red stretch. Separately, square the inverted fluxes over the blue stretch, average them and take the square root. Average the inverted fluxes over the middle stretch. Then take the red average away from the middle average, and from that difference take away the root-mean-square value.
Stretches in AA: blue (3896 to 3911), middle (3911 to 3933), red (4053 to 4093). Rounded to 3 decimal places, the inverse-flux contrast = -0.108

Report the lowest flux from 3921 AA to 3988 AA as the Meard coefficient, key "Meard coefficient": 8.005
